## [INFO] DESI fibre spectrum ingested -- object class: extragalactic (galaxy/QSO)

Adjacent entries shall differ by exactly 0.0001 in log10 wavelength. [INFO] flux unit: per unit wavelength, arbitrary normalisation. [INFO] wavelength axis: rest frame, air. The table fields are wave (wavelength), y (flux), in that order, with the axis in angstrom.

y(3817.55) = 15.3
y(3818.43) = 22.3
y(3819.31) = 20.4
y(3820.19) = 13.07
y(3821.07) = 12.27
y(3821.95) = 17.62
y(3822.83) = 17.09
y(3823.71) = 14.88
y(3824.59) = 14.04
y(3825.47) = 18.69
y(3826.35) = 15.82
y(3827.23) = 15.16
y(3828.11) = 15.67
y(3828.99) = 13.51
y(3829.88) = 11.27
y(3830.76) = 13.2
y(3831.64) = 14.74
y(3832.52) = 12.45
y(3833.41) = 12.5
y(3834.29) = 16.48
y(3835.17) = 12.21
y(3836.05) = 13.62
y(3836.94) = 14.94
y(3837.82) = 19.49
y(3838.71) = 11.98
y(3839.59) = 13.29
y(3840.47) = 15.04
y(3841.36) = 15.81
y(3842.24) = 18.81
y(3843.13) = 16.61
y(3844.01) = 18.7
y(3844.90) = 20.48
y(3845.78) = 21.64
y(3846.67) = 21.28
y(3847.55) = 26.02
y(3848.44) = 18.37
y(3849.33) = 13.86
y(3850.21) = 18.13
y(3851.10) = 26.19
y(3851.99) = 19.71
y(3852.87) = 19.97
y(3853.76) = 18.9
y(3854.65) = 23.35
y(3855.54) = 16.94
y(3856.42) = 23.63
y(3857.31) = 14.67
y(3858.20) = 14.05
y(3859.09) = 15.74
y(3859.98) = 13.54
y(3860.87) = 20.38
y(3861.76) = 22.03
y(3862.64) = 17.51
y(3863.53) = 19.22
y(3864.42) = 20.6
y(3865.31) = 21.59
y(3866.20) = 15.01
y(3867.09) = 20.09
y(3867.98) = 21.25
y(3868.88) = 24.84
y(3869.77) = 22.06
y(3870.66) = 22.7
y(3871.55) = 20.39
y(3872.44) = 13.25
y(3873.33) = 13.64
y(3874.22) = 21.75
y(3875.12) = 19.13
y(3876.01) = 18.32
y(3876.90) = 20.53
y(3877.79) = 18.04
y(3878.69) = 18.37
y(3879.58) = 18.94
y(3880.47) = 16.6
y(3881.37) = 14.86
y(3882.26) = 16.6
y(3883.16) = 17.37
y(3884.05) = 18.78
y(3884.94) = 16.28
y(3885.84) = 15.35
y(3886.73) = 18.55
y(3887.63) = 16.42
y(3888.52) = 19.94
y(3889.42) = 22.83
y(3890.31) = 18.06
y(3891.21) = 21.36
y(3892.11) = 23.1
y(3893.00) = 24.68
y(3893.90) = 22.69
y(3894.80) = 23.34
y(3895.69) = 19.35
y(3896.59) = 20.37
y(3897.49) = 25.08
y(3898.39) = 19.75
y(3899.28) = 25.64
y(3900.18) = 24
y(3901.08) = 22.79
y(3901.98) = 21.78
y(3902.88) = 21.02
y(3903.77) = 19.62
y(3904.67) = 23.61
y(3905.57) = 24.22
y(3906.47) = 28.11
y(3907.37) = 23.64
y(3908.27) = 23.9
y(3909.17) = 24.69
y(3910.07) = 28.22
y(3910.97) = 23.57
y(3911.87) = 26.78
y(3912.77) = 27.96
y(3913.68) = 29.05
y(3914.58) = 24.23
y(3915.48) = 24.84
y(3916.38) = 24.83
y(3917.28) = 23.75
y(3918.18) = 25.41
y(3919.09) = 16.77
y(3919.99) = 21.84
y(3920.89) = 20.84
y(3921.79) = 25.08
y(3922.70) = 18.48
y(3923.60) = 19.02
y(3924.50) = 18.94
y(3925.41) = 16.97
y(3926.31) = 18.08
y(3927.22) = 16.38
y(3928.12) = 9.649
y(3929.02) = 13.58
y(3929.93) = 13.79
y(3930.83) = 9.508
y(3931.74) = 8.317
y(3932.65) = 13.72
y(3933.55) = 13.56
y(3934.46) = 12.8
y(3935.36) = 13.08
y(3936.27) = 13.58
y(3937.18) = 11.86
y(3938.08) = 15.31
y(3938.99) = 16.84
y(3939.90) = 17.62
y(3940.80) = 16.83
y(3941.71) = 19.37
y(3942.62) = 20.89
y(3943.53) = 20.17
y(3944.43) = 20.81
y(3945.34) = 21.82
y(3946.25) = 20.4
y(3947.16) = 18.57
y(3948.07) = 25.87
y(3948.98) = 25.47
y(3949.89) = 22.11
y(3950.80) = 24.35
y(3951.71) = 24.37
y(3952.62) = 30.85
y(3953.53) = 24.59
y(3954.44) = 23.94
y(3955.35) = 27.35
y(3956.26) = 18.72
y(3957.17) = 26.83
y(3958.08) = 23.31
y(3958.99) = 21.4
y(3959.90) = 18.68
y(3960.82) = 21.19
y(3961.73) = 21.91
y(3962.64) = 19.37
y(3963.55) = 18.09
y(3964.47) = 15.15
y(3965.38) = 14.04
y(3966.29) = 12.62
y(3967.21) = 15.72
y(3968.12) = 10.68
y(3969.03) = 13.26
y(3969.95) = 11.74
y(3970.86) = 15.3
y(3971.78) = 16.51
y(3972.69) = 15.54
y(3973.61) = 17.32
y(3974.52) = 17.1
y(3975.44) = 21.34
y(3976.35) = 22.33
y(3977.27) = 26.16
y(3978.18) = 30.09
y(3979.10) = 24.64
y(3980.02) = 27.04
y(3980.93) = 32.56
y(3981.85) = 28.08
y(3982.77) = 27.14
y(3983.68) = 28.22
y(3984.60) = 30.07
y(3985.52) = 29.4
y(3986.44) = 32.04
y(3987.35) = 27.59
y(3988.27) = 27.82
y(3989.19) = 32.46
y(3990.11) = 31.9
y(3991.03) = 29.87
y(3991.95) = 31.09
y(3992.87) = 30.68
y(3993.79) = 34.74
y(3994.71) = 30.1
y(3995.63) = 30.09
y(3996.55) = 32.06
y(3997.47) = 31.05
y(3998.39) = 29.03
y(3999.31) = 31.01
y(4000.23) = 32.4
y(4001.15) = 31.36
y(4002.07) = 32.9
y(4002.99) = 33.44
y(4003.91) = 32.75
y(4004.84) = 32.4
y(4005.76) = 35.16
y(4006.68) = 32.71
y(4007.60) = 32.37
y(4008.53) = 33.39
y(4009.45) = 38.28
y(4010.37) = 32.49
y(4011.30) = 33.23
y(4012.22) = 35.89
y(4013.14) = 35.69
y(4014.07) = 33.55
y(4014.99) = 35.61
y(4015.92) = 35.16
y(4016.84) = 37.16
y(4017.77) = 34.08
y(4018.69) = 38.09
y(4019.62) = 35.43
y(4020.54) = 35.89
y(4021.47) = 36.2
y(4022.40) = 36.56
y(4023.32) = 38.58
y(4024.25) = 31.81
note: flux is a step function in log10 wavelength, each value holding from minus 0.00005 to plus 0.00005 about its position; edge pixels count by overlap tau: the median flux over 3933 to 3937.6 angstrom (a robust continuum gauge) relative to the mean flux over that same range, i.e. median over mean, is 1.01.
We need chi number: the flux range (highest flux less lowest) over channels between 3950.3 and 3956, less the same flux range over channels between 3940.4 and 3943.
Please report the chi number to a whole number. 3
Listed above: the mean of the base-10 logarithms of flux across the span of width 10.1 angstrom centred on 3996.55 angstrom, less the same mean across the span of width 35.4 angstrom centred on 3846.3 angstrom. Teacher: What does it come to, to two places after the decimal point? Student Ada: 0.27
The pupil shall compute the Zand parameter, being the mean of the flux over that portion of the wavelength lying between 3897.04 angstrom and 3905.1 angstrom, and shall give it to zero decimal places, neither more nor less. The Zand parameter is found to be 23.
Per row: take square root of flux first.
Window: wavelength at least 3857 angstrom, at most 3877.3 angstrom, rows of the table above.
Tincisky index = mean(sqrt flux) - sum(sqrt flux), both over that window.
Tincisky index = -95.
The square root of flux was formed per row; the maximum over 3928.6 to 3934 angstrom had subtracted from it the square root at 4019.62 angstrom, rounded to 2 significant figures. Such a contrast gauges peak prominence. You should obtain -2.2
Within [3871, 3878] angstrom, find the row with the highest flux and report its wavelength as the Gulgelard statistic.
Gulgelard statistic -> 3874.22 angstrom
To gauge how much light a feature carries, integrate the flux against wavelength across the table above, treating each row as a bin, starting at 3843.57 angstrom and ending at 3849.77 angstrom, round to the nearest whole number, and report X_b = 124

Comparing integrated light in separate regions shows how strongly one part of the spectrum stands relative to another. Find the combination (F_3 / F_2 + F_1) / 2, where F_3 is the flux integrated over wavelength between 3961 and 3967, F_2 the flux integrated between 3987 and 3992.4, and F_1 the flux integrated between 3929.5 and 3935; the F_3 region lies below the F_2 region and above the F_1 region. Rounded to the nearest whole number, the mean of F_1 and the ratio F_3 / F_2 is 33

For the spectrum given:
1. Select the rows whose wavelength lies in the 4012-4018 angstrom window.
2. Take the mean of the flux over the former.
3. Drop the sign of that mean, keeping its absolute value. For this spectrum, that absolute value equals 35.3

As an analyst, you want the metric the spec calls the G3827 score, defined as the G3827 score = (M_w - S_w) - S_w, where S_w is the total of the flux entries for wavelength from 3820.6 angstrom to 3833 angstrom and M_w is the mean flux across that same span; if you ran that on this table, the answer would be -398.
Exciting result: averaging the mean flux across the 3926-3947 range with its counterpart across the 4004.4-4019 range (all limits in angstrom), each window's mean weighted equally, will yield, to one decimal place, 25.1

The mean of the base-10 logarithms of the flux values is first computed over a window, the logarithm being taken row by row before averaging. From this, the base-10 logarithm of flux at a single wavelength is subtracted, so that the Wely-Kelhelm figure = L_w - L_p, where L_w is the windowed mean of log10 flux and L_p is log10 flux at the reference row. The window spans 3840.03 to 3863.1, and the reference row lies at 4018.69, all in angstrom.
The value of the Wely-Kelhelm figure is -0.31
